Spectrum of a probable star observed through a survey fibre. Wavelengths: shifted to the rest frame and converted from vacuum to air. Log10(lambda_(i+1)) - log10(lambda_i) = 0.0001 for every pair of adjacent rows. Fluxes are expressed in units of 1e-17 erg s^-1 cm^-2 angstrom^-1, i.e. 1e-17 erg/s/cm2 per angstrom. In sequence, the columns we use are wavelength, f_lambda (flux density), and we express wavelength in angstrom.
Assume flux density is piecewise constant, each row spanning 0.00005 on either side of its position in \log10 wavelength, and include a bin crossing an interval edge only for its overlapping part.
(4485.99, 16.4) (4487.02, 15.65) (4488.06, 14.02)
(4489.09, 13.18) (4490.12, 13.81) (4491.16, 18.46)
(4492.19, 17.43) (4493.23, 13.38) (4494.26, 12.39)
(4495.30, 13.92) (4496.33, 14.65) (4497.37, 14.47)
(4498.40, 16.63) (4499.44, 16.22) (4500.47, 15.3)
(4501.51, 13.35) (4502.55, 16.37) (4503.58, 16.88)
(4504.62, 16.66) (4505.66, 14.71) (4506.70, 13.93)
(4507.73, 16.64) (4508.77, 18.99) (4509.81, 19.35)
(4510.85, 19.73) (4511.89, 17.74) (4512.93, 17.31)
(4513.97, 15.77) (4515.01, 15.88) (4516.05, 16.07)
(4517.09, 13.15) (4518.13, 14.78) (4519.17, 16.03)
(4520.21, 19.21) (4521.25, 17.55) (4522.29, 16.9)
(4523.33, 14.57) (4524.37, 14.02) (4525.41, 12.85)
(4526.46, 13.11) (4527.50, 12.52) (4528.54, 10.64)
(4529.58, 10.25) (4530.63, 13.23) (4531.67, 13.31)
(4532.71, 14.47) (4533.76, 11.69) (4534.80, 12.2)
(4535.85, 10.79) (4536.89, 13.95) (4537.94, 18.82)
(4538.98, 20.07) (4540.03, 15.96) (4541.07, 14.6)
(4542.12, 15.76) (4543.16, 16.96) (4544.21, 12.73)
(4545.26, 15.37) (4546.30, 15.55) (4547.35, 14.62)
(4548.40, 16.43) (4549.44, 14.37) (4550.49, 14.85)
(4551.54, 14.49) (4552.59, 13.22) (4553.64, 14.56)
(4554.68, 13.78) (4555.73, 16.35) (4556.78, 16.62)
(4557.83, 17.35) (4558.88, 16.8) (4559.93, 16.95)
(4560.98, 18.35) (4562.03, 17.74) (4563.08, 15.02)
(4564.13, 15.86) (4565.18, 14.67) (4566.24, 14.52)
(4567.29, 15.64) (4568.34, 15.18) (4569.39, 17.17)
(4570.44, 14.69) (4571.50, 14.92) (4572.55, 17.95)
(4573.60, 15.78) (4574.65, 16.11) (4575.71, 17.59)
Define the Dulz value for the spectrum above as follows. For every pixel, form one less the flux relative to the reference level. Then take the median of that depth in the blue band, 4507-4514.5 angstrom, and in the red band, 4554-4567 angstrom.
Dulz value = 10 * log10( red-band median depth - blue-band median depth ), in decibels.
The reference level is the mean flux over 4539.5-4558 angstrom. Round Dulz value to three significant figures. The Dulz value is -10.8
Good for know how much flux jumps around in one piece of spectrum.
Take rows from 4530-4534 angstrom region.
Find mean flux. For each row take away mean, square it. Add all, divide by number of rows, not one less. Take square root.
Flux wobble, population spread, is 0.99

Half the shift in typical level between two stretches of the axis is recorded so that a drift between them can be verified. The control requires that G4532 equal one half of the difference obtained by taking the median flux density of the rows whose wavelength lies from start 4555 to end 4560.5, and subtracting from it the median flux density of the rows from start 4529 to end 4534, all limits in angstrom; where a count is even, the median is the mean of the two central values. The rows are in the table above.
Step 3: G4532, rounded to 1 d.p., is 1.8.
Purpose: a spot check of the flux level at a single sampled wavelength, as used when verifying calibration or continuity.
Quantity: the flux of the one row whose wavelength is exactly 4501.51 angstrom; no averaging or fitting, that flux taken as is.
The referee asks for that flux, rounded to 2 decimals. 13.35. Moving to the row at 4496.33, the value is 14.65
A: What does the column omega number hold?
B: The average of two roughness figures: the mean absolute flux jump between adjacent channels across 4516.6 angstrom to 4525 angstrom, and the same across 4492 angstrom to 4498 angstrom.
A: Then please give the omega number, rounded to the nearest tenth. 1.6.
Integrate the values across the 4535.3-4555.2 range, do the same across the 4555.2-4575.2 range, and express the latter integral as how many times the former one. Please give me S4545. 1.08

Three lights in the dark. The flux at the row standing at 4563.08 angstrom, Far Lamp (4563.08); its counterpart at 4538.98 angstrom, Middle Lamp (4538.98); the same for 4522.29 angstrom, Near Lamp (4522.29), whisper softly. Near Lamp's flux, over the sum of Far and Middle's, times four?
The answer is 1.9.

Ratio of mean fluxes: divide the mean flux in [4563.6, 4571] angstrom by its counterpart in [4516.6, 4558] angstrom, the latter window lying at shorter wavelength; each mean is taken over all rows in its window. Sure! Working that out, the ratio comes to 1.05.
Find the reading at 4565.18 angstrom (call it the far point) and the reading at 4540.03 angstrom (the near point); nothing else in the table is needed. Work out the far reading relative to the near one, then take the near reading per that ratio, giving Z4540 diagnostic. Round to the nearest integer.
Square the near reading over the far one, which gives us 17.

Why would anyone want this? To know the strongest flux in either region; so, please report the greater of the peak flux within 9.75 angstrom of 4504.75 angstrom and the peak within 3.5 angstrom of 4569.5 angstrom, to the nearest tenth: 19.7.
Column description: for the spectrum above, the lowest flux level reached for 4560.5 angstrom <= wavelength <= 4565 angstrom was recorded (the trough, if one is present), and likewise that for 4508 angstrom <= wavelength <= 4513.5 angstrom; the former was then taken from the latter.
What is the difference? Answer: 2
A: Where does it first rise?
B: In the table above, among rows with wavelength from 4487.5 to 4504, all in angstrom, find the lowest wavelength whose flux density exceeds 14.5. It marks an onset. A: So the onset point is 4491.16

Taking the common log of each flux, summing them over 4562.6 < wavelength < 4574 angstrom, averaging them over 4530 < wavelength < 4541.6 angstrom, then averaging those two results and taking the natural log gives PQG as 1.96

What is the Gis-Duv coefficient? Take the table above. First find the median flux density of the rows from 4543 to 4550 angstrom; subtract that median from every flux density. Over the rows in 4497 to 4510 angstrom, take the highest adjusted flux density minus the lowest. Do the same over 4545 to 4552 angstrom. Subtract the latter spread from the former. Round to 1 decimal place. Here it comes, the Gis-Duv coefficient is 3.9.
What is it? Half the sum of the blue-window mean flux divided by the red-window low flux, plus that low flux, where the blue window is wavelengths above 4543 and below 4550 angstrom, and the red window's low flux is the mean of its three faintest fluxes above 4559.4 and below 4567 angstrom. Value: 7.9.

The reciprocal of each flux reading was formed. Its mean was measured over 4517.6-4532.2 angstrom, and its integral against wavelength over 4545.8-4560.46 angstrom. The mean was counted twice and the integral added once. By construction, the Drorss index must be 1.10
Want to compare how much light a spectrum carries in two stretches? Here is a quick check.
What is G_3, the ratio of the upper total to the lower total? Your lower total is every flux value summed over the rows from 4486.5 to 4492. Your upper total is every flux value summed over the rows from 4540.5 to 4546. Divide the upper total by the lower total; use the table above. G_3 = 1.00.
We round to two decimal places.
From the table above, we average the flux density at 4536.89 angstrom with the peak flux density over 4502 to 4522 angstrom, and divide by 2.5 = 6.74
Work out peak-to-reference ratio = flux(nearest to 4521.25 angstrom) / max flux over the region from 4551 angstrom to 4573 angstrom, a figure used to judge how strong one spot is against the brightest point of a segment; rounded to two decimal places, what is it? 0.96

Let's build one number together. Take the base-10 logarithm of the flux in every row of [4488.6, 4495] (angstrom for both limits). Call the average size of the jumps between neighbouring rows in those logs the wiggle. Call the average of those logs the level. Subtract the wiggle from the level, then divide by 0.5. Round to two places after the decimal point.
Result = 2.20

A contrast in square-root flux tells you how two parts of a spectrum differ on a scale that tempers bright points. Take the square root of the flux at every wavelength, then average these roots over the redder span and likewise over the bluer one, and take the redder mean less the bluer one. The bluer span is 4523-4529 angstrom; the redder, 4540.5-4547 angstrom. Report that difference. 0.3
